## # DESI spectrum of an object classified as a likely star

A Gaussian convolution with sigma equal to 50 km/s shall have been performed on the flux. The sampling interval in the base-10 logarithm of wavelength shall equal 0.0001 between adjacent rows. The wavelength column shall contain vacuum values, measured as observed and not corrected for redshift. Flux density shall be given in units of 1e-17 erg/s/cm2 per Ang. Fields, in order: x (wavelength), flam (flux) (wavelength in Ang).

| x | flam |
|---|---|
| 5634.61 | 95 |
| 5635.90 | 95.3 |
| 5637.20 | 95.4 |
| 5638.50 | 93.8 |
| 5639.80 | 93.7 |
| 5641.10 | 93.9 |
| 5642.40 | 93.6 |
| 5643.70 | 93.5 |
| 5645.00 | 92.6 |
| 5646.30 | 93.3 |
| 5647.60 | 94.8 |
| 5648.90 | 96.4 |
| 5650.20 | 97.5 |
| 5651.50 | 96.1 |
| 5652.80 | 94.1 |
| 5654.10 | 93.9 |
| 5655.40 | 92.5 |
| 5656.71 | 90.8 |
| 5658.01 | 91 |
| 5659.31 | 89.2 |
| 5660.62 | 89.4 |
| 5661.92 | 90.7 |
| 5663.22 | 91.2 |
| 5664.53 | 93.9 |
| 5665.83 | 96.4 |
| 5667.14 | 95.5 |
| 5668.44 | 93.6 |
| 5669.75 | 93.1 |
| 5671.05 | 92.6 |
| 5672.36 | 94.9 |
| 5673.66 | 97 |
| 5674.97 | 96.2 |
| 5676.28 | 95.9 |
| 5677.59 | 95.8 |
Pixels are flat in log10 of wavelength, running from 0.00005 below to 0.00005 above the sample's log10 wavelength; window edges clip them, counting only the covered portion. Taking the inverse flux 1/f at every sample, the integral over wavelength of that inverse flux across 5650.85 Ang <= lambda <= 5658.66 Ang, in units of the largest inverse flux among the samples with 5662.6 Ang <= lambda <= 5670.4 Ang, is 7.66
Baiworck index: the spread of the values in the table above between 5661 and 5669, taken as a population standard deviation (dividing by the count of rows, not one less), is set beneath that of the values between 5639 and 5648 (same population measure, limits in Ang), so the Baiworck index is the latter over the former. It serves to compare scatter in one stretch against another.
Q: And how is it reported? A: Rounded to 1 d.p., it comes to 0.3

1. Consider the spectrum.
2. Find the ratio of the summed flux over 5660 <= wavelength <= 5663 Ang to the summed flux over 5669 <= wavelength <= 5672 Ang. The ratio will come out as 0.97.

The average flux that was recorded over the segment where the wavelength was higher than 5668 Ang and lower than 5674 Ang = 94.2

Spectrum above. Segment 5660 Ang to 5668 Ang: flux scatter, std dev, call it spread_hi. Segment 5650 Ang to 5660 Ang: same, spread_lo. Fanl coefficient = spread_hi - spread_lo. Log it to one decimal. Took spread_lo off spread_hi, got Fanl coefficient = 0.0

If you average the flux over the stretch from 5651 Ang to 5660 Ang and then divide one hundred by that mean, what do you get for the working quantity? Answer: 1.08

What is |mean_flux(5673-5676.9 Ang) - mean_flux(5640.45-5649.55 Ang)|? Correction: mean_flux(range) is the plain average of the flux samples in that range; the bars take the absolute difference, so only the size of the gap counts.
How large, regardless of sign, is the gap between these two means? 2.4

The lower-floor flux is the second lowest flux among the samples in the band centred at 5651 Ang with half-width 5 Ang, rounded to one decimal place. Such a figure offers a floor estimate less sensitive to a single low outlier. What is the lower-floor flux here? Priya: 93.3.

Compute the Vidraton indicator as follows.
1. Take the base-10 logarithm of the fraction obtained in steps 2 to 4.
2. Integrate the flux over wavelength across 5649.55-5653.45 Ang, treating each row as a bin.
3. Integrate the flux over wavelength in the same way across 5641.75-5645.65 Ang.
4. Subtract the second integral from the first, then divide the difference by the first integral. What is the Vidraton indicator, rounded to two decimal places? -1.54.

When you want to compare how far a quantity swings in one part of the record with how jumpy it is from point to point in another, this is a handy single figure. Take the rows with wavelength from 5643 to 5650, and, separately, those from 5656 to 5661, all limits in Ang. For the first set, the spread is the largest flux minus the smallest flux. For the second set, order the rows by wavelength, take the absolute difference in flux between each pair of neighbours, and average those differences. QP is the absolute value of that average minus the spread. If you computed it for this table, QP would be 3.1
